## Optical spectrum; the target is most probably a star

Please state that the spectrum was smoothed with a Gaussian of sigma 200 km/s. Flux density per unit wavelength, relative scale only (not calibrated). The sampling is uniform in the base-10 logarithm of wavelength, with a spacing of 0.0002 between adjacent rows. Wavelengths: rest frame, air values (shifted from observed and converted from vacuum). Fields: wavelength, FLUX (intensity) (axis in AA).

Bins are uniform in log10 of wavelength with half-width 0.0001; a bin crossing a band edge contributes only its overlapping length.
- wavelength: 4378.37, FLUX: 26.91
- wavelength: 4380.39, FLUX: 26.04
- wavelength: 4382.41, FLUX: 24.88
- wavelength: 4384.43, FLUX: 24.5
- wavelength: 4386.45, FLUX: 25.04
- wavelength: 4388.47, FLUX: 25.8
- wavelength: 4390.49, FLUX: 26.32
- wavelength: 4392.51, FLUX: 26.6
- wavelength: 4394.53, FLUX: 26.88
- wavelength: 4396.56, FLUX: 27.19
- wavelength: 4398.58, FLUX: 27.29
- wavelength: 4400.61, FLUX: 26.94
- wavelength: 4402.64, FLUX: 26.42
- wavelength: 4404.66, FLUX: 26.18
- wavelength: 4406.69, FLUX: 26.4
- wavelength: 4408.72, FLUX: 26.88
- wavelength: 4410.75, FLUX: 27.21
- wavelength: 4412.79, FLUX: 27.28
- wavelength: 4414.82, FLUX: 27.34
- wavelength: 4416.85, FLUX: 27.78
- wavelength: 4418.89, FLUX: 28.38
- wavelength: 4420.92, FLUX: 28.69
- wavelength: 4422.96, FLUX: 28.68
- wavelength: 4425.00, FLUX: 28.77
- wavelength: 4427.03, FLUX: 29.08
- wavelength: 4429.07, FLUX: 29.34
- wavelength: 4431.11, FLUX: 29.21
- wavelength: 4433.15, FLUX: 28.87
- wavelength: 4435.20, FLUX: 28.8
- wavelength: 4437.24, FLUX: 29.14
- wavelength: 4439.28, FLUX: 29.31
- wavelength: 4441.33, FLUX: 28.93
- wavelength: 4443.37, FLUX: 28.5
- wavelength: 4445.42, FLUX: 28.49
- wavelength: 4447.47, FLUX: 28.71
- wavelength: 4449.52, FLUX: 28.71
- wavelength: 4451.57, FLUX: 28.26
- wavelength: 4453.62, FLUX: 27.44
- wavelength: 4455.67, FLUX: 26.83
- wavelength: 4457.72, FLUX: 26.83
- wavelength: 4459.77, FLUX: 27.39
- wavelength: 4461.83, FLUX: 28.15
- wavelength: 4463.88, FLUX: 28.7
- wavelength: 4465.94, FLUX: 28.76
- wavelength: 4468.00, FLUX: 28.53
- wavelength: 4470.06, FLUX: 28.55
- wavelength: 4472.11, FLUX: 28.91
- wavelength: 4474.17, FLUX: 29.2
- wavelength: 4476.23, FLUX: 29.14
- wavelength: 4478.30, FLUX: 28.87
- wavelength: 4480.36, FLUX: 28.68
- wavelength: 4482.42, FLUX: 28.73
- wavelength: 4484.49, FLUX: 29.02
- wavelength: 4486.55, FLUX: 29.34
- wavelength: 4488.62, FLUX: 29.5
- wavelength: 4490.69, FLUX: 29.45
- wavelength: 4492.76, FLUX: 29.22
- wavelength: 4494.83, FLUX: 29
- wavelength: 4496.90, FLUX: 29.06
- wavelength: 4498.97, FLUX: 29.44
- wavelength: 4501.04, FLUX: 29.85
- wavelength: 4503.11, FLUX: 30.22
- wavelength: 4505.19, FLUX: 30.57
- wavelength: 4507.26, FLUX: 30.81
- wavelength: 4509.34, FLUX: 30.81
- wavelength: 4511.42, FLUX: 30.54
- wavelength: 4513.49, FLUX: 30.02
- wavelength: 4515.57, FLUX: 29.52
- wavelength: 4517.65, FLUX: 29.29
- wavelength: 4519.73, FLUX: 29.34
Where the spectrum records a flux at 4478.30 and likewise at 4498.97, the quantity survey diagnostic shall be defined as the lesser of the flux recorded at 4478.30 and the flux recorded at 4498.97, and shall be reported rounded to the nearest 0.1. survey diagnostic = 28.9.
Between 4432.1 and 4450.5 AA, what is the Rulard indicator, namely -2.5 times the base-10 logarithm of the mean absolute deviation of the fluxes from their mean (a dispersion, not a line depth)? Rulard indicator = 1.7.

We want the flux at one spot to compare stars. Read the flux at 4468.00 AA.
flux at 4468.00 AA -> 28.53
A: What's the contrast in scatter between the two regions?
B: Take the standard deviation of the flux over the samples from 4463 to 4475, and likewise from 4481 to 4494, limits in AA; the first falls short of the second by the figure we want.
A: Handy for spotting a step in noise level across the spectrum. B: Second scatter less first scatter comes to 0.04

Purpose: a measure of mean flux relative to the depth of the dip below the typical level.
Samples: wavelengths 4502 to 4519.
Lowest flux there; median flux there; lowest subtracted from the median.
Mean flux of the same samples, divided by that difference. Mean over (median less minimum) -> 28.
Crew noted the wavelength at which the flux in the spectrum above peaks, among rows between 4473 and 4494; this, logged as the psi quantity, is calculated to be 4488.62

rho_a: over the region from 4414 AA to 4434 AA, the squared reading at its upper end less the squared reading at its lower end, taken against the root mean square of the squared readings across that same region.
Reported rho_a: 0.10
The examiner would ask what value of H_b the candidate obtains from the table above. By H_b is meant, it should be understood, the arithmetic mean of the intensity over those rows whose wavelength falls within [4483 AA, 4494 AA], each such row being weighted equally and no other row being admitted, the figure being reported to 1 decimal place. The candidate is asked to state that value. 29.3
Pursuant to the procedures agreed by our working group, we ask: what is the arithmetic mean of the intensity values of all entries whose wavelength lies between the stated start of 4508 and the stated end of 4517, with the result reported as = 30.2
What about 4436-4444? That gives 29.0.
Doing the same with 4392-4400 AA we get 27.0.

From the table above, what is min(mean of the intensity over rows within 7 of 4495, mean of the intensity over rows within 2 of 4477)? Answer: 29.0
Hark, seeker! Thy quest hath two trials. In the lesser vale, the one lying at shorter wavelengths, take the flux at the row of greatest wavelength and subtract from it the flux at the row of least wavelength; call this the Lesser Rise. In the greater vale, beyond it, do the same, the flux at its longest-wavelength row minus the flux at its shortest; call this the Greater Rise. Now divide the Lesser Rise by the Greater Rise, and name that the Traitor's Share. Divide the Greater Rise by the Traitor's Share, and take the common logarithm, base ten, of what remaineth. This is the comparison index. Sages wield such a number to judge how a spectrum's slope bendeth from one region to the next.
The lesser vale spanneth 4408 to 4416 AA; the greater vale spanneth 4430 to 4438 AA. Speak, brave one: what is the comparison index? -2.0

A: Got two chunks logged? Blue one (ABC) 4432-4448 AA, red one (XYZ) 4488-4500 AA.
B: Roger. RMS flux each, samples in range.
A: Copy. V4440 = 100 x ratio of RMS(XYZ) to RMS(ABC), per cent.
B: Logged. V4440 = 101.5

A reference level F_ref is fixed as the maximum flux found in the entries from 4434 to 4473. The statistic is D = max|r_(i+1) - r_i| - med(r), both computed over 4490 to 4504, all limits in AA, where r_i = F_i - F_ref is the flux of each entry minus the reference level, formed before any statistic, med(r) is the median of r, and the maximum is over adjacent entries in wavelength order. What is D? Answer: 0.28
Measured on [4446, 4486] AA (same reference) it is 1.43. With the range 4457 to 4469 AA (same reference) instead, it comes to 1.73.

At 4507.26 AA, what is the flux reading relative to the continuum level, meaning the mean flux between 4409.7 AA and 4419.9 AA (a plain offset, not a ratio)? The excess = 3.2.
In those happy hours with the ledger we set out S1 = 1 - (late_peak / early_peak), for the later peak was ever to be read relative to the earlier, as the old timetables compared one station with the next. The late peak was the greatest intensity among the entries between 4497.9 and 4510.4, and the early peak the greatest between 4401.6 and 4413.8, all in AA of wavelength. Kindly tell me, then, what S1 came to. -0.13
